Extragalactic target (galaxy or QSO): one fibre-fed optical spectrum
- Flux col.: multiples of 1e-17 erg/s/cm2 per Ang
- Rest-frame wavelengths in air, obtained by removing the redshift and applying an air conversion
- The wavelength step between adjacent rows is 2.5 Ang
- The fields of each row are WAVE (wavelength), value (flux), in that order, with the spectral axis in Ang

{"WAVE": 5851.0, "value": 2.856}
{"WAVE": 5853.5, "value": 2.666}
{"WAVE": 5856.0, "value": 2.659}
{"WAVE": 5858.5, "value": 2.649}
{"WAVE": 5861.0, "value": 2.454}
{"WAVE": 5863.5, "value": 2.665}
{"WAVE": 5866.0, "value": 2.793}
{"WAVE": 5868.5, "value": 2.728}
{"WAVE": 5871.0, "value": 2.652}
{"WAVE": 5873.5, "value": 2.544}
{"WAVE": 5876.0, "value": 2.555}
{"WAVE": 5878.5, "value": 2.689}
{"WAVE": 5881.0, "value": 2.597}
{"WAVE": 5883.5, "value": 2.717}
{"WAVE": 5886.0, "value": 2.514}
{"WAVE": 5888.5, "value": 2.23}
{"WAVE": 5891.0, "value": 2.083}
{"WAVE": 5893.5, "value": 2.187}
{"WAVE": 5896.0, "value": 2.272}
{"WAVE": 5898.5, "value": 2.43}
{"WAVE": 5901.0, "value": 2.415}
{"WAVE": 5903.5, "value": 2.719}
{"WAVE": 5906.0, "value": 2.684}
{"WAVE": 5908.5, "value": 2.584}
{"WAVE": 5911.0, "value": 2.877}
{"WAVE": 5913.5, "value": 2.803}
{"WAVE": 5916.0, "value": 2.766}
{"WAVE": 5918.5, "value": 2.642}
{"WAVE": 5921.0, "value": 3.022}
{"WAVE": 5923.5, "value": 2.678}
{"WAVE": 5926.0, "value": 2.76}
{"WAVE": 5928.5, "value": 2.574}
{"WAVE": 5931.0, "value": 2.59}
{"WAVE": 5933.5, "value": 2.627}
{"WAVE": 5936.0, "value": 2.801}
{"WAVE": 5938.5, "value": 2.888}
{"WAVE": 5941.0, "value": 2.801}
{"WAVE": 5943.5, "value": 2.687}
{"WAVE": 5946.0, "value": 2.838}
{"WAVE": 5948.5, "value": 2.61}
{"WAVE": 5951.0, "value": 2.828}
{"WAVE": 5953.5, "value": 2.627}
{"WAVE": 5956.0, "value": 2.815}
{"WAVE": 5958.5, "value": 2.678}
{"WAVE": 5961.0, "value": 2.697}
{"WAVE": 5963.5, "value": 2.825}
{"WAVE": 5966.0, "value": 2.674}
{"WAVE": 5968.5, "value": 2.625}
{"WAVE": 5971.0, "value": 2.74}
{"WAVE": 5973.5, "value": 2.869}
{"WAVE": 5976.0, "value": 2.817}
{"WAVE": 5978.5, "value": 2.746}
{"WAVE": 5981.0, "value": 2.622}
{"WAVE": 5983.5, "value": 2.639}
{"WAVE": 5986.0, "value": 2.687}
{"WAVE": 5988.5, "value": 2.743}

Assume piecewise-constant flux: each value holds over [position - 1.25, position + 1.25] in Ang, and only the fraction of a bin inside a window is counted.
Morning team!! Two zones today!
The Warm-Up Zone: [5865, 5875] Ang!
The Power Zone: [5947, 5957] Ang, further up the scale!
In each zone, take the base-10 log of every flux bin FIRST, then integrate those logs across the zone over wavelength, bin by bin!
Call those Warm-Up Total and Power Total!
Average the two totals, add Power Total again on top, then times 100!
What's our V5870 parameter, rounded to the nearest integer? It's 865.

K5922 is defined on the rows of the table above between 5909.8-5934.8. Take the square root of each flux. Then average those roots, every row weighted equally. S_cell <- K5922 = 1.65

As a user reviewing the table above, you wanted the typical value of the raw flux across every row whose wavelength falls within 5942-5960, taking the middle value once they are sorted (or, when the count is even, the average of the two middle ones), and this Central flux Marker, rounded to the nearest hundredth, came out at 2.69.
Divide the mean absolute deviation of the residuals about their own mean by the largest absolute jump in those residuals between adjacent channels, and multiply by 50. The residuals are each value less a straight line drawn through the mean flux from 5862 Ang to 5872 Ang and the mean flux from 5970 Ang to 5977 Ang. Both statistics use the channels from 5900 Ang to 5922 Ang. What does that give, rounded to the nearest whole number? 16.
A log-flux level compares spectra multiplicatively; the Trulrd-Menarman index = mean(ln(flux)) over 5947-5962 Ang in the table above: 1.00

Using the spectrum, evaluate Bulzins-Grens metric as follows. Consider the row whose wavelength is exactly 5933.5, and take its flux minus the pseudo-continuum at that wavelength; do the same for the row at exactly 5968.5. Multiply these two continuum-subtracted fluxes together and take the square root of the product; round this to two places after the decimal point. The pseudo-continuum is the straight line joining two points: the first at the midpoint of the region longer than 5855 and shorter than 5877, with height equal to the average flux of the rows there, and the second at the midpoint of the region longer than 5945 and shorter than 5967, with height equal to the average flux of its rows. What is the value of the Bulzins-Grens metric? 0.10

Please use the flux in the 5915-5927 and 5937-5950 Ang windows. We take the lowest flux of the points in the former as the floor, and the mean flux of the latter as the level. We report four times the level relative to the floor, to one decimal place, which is 4.2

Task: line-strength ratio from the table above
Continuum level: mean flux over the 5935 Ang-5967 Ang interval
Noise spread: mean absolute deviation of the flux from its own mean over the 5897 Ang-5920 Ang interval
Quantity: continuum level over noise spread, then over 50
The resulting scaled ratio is 0.44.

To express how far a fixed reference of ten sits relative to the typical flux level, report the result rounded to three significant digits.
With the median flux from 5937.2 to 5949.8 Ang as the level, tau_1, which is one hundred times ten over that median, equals 357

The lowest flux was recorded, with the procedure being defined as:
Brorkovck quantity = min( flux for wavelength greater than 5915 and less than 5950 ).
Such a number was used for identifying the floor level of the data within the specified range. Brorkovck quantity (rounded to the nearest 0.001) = 2.574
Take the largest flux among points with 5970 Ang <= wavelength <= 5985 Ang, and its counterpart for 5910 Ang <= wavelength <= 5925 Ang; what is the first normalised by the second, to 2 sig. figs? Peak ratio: 0.95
